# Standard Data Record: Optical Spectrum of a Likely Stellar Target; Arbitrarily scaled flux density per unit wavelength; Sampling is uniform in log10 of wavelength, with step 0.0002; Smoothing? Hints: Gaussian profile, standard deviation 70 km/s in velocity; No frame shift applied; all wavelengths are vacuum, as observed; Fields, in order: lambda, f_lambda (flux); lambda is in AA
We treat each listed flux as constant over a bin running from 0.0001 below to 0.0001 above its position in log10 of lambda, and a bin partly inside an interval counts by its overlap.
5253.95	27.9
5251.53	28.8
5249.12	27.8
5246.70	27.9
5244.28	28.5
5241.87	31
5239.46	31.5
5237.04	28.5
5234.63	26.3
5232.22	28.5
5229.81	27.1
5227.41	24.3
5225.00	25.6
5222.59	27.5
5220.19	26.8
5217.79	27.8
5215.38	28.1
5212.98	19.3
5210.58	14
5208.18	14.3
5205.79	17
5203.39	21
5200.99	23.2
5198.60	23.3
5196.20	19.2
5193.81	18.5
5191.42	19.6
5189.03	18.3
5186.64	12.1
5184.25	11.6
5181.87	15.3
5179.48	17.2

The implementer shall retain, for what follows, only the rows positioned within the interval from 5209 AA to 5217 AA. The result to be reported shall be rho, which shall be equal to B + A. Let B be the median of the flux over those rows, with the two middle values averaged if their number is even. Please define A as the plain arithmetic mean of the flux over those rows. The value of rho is 40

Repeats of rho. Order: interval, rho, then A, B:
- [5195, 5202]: 45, 22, 23.2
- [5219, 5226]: 53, 27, 26.8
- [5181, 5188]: 25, 13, 12.1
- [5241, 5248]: 58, 29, 28.5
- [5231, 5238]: 56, 28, 28.5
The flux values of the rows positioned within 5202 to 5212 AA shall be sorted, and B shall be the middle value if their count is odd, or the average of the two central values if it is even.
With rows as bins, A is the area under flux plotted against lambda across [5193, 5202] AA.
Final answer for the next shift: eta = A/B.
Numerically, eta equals 12.1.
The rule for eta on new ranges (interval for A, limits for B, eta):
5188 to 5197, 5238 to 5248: 5.7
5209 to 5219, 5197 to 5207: 10.0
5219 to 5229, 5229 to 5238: 9.4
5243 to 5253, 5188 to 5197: 15.0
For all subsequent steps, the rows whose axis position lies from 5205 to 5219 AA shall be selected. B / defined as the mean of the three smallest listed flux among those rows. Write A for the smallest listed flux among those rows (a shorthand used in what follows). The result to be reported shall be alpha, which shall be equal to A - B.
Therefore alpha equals -1.10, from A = 14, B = 15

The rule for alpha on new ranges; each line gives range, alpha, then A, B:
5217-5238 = -1.10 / 24.3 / 25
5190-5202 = -0.60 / 18.5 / 19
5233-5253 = -1.03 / 26.3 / 27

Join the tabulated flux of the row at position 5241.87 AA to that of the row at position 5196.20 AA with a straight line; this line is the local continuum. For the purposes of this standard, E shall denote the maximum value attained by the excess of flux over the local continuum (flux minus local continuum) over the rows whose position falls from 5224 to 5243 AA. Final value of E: 1.1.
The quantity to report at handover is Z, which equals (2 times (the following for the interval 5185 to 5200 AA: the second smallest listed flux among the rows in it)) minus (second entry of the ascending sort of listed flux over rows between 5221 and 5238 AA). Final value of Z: 11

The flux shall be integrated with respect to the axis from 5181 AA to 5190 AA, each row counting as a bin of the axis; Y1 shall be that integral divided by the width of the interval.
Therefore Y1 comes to 14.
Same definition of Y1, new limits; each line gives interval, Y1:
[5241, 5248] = 29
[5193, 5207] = 20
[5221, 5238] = 27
